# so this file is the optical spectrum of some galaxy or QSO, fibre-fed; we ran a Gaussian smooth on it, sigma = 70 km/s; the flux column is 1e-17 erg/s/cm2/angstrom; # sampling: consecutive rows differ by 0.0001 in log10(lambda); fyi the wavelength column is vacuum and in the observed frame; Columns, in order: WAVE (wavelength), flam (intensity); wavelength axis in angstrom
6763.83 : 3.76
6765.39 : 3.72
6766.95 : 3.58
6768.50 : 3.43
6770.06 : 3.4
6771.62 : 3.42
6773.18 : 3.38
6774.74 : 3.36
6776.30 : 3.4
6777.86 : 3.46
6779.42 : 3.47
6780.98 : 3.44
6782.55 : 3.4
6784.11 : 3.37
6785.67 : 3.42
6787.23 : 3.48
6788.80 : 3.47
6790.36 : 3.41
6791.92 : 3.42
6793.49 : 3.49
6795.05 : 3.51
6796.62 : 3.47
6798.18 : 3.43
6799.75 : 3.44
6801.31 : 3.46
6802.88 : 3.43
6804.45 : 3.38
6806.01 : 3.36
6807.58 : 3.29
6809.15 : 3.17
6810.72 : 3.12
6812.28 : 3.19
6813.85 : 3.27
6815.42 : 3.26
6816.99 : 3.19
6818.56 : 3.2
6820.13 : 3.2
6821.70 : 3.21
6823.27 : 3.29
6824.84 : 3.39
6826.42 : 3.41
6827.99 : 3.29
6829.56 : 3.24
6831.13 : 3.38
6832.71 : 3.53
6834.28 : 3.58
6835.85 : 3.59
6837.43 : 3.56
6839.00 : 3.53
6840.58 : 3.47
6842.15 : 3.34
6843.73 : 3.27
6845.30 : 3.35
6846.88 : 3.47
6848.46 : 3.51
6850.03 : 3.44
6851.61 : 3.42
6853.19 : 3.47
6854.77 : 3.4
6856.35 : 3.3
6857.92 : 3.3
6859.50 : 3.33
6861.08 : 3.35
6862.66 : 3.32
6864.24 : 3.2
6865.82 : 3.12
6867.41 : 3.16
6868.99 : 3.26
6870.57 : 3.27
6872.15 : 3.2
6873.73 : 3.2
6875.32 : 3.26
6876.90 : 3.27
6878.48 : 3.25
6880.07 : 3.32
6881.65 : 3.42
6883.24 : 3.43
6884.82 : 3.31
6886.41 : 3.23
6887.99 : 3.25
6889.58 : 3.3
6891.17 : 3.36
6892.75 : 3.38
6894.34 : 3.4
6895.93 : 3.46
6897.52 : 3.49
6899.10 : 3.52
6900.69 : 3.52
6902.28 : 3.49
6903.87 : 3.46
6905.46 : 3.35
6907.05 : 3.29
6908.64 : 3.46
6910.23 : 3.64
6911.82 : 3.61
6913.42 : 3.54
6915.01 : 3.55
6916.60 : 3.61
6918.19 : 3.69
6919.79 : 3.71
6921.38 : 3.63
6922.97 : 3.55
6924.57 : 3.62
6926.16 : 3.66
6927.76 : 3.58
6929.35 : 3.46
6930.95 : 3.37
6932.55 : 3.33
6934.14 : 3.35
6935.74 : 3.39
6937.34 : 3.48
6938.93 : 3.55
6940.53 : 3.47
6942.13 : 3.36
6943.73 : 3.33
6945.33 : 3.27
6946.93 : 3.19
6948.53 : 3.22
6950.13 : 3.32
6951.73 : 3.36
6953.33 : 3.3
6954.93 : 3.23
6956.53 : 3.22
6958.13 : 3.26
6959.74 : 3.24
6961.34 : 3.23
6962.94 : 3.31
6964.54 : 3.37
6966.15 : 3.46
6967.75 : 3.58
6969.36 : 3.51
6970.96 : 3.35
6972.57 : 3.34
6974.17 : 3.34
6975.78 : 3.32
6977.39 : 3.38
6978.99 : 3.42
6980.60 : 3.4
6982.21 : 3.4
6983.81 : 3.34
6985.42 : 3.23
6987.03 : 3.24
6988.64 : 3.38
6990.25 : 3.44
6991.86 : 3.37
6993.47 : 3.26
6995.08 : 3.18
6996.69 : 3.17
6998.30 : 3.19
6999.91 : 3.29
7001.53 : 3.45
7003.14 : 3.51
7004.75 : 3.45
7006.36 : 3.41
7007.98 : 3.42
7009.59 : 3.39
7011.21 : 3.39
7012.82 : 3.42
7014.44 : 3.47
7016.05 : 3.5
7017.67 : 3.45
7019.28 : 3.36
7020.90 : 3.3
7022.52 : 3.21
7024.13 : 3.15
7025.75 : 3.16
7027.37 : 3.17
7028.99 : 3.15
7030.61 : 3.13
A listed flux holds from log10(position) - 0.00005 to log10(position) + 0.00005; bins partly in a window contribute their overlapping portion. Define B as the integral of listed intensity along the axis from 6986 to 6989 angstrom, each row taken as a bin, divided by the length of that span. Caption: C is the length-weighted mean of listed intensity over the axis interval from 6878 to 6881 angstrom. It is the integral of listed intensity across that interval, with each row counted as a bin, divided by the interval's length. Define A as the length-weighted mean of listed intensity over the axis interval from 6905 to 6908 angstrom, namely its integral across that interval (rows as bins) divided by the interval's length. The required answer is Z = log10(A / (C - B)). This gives 3.17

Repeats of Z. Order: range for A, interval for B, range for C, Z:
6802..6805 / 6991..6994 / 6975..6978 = 2.19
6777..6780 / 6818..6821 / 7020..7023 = 1.80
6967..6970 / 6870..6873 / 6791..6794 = 1.23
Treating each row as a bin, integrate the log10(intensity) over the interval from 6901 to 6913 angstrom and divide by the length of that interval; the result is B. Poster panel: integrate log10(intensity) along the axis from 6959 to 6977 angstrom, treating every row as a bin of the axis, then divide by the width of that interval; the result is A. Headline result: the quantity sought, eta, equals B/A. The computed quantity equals 1.03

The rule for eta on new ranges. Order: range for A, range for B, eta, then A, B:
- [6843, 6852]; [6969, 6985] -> 0.99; 0.533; 0.528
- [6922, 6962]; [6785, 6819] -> 1.00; 0.528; 0.526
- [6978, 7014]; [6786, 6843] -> 1.00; 0.525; 0.528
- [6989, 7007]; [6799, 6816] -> 0.99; 0.523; 0.519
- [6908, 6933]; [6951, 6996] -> 0.95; 0.552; 0.523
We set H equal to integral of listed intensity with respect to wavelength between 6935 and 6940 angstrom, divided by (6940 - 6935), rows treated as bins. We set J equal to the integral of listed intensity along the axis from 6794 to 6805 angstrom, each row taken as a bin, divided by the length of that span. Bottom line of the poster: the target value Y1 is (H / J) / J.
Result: 0.292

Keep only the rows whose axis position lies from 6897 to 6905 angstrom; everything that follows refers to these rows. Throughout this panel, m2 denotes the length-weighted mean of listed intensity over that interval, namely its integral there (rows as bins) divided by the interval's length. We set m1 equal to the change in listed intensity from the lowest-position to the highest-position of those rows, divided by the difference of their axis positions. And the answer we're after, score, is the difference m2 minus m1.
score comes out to 3.50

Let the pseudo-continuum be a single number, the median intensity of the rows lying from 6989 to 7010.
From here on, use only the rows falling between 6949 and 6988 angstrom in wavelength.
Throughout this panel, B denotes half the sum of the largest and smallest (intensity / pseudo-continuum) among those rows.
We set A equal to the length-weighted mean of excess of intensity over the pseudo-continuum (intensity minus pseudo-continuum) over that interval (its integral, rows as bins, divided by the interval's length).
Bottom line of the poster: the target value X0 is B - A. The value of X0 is 1.05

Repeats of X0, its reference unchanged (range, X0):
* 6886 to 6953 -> 0.96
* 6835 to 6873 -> 1.02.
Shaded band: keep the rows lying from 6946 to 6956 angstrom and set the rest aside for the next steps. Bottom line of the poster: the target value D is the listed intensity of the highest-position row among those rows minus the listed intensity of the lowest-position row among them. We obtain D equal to 0.04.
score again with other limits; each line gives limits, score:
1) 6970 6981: 3.36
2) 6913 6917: 3.55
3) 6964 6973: 3.44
